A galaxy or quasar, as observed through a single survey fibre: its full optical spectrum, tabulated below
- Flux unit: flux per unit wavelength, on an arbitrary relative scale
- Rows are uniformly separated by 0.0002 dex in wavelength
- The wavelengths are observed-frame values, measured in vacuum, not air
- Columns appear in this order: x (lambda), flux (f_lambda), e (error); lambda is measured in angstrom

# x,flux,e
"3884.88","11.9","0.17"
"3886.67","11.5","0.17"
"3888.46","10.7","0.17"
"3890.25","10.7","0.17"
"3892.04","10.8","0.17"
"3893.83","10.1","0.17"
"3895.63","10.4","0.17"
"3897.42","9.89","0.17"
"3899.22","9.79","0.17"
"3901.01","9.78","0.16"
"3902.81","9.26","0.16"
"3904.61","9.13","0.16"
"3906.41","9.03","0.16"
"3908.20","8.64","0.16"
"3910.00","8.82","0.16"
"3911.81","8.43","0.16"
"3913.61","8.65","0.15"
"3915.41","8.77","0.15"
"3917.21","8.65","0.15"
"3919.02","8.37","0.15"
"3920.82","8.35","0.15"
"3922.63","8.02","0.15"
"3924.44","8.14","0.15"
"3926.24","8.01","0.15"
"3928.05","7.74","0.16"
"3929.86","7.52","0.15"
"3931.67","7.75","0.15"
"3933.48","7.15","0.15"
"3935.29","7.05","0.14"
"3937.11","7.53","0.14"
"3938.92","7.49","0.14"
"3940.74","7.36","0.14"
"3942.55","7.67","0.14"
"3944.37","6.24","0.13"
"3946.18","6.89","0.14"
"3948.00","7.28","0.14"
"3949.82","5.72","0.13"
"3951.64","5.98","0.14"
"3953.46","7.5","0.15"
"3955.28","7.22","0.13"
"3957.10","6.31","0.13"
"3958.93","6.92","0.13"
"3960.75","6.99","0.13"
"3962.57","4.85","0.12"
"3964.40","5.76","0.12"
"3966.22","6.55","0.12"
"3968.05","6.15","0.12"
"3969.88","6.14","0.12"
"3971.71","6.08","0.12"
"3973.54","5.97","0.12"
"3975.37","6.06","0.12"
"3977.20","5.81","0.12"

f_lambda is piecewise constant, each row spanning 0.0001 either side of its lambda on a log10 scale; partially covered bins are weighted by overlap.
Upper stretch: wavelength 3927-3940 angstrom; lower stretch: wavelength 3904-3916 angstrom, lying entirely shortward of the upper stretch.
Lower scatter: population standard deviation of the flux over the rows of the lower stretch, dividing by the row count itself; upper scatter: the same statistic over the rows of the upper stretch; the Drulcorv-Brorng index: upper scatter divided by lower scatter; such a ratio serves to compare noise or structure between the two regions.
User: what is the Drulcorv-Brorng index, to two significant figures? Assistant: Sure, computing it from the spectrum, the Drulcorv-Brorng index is 1.1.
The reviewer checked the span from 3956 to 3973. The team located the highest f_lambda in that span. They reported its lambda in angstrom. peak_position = 3960.75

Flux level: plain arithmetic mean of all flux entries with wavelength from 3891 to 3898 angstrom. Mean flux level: 10.3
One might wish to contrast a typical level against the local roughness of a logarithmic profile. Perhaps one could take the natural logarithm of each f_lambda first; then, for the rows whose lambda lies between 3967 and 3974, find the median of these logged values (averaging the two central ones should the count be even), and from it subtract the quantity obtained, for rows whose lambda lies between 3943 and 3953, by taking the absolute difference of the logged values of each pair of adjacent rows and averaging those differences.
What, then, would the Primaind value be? 1.70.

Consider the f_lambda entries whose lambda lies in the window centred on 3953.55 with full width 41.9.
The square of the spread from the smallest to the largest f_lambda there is 8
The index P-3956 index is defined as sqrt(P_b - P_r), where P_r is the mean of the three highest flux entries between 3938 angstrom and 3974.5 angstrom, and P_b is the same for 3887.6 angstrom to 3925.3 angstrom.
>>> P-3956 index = 1.78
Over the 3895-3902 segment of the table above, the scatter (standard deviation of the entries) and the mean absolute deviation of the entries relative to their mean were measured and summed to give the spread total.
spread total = 0.5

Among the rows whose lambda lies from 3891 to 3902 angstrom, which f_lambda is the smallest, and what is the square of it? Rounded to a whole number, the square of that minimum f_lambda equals 96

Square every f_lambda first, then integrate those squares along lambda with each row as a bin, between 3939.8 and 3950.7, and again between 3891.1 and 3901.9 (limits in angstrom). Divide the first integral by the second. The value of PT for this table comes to 0.47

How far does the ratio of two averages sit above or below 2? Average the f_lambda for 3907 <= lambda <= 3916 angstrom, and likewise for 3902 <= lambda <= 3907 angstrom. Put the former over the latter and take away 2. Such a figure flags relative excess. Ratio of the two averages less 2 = -1.05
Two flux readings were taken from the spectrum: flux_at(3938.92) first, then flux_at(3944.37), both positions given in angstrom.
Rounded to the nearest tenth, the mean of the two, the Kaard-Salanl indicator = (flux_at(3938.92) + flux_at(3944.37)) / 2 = 6.9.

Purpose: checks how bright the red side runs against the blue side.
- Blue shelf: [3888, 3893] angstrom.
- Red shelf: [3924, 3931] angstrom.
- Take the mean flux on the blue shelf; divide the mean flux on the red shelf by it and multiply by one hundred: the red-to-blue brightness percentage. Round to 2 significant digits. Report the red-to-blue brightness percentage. 73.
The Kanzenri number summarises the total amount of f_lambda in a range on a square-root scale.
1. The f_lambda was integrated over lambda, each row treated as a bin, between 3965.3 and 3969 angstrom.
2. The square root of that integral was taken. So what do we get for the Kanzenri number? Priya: 4.8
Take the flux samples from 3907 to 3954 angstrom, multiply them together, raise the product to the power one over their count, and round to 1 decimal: 7.6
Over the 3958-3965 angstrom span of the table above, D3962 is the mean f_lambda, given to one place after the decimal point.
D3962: 6.1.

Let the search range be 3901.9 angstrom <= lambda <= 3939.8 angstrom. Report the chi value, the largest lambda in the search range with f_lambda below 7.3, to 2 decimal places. 3935.29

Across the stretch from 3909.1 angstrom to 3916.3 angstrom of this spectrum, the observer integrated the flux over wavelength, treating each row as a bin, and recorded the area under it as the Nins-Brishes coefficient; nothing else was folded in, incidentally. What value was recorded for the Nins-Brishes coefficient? 62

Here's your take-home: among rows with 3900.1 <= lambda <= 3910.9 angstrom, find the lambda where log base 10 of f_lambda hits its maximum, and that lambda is 3901.01 angstrom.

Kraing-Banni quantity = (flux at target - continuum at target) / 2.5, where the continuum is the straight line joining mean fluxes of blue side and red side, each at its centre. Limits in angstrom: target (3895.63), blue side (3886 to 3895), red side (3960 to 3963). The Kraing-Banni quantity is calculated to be 0.00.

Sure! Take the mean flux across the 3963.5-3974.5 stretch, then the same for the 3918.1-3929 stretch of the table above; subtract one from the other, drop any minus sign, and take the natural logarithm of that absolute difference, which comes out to 0.7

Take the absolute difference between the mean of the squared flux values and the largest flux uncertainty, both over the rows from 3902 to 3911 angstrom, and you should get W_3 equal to 80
